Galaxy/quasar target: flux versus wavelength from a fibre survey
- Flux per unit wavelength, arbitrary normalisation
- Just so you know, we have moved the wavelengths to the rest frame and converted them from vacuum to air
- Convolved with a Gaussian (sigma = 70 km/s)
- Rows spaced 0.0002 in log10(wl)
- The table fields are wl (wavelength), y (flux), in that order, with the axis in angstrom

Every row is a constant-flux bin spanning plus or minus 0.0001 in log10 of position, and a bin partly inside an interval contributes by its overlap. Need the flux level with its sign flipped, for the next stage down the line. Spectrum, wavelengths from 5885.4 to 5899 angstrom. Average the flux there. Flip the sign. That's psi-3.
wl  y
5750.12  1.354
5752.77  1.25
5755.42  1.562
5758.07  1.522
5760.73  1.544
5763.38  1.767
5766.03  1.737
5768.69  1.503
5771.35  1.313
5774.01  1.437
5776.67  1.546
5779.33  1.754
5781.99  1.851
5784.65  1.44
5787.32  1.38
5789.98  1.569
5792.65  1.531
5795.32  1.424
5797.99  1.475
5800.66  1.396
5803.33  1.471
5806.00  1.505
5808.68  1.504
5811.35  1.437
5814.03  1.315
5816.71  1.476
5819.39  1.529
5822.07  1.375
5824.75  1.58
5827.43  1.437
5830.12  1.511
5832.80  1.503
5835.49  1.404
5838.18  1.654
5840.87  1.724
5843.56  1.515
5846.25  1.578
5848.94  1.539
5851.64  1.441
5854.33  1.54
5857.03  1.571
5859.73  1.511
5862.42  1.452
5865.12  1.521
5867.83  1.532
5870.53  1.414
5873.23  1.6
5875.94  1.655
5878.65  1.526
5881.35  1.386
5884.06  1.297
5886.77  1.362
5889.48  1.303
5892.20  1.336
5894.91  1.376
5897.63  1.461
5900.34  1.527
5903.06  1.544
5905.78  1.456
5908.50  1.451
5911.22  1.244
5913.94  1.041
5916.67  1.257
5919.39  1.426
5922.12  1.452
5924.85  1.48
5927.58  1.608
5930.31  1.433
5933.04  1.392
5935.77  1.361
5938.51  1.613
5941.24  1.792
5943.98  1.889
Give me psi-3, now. -1.37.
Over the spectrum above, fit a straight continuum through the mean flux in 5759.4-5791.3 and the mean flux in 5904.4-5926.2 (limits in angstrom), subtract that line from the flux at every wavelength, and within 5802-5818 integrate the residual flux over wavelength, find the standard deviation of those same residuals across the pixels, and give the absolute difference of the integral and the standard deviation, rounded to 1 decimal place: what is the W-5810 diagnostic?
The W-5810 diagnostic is 1.1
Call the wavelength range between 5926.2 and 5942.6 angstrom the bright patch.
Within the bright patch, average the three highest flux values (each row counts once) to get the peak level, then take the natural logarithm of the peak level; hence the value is 0.513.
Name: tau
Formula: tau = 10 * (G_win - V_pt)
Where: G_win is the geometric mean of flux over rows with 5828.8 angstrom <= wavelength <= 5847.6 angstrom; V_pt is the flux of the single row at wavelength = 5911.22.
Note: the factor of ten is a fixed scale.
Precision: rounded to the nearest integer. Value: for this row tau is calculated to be 3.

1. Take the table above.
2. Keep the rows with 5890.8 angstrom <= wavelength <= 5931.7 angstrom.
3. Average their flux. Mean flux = 1.41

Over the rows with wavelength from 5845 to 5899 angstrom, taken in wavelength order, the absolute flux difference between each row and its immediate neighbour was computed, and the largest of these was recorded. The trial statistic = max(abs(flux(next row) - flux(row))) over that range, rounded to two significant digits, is 0.19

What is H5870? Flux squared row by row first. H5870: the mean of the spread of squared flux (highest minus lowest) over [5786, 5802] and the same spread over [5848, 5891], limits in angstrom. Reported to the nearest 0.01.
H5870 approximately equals 0.81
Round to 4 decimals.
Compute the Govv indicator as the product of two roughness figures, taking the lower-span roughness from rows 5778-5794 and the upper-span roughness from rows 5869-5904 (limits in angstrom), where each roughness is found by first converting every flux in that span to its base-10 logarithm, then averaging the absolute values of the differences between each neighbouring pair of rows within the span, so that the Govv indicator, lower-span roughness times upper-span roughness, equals 0.0010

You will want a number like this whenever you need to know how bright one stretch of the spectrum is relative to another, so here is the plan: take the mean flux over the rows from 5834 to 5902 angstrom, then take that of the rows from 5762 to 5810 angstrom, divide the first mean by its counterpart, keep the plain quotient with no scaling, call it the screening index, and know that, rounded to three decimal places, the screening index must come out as 0.971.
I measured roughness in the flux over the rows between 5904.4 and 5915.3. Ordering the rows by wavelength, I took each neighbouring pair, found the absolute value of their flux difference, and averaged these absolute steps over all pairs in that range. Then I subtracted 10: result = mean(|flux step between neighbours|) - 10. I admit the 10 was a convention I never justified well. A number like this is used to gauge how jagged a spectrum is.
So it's -9.86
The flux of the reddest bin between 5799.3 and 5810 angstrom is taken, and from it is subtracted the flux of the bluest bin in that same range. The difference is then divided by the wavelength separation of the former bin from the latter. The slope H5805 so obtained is 0.013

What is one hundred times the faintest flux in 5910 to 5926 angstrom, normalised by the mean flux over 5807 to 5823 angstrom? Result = 72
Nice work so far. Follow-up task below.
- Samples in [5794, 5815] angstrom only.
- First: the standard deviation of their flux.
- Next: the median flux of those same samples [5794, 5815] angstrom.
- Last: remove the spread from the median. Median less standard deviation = 1.39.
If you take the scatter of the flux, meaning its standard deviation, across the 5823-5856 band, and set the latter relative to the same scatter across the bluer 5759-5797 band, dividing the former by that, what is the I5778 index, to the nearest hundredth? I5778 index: 0.56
